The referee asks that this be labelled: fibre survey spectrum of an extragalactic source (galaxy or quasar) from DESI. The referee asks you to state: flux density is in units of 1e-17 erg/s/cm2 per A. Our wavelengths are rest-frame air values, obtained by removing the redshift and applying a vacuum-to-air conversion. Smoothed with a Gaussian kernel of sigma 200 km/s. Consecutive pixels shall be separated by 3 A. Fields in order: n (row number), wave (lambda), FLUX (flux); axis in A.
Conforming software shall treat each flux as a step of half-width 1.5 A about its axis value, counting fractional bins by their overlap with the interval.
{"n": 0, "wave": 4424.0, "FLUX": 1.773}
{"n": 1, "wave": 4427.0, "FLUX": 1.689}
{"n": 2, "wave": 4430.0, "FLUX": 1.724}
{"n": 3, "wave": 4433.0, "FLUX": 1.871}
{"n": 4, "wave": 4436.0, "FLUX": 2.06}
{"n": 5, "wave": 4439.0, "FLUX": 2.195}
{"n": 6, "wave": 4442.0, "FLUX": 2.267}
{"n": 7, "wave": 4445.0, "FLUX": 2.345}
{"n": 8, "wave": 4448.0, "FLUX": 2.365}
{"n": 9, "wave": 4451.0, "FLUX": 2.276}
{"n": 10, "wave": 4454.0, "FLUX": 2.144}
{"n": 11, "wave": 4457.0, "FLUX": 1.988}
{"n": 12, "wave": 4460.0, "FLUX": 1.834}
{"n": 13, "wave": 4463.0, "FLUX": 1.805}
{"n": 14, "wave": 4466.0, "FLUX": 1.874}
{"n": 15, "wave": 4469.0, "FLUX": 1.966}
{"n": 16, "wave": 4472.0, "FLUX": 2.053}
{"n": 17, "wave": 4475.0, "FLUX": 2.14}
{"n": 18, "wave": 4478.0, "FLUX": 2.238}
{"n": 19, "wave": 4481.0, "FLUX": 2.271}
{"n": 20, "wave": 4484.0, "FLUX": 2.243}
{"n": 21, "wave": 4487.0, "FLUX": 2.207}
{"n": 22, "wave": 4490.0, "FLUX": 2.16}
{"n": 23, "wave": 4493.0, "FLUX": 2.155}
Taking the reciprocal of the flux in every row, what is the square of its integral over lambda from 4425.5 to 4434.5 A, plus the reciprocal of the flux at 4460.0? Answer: 27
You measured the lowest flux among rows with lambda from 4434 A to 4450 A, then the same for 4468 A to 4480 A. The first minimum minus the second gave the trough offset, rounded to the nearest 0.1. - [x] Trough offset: 0.1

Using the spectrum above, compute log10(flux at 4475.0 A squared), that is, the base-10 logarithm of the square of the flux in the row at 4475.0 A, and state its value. 0.66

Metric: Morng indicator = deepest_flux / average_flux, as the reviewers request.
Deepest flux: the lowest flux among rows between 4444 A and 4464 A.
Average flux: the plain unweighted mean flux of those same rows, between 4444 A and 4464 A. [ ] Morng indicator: 0.856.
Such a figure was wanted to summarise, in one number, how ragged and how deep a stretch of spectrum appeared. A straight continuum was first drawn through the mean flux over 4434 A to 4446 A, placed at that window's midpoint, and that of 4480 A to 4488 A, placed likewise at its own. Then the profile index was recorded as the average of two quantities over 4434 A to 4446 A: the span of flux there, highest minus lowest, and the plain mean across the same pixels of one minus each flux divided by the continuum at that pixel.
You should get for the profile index 0.14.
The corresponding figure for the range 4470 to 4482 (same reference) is 0.12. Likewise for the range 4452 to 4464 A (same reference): 0.23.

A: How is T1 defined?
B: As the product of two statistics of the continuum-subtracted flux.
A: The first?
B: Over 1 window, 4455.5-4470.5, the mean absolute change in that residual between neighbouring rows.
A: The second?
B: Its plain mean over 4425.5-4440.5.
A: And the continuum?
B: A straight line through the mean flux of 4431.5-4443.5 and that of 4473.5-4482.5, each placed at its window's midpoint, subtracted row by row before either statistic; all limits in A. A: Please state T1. -0.015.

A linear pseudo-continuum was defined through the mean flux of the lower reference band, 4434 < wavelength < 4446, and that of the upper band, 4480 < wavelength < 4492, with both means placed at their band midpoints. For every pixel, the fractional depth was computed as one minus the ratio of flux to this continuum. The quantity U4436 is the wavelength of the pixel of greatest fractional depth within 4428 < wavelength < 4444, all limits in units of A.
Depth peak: 4430.0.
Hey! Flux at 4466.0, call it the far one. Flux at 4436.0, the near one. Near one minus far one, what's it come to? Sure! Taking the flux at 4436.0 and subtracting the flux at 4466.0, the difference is 0.19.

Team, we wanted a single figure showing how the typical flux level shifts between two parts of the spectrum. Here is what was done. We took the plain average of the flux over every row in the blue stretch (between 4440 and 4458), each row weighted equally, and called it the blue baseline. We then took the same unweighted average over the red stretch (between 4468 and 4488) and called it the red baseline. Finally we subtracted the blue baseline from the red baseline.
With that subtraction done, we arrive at -0.07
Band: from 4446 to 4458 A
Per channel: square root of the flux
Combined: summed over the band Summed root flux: 5.9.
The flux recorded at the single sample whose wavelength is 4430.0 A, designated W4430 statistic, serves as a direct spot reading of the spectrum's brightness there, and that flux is 1.724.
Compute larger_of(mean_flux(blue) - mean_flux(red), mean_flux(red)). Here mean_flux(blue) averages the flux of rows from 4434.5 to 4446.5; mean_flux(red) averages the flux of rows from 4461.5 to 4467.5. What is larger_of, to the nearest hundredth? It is 1.84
